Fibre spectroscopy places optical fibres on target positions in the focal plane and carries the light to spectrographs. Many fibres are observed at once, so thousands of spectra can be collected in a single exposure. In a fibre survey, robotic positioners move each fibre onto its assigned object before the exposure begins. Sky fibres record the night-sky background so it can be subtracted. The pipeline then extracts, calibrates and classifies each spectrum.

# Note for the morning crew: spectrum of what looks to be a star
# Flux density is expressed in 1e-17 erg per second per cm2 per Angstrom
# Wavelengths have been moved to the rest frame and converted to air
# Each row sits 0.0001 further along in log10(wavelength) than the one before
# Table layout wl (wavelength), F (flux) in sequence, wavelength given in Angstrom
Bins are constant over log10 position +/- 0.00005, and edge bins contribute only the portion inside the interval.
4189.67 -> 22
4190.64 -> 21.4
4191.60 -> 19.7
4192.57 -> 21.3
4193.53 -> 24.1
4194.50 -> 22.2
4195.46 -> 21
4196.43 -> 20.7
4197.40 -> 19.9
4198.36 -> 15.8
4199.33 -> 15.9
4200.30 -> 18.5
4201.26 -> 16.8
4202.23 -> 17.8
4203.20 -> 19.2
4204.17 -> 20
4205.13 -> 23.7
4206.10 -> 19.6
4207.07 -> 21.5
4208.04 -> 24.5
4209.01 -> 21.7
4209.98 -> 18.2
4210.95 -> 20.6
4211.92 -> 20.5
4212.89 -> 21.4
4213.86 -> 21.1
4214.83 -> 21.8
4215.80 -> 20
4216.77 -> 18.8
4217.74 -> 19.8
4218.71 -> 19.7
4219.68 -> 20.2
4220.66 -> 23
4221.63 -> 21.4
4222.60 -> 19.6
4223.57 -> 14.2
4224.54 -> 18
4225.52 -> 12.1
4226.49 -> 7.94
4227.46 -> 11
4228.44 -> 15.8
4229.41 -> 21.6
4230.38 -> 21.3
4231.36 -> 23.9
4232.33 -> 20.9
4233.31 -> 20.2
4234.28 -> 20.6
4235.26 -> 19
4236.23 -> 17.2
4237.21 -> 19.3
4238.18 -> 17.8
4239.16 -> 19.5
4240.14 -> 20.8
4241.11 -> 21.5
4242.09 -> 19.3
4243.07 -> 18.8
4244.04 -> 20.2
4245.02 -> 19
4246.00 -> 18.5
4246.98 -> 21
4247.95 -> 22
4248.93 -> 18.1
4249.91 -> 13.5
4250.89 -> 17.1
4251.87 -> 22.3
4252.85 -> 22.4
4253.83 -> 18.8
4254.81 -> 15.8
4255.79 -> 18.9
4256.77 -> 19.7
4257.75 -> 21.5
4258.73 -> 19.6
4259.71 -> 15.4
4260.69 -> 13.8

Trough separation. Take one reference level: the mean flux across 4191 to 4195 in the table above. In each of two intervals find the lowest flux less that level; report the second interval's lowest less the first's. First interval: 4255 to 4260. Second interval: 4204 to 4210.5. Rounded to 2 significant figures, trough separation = 2.8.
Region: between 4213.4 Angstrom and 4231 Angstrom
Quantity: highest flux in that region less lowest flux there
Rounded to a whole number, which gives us 15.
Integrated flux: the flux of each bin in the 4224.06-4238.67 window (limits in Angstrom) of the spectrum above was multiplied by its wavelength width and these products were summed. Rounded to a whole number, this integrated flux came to 260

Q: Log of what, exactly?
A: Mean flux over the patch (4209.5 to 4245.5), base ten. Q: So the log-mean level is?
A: 1.28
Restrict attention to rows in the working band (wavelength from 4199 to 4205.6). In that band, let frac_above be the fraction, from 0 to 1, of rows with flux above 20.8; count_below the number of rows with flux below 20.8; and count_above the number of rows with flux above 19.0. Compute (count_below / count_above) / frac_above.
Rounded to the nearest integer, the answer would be 14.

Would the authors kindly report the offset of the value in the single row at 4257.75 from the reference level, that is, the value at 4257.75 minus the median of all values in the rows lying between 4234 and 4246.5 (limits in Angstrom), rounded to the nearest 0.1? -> 2.2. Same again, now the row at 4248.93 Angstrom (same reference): -1.2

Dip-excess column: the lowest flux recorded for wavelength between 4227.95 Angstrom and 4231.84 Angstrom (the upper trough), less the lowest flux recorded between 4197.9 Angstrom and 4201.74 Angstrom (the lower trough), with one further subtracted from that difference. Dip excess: -1.0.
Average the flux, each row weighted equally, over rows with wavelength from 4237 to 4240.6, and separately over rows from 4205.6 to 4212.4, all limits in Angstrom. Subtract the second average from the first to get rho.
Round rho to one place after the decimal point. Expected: -1.6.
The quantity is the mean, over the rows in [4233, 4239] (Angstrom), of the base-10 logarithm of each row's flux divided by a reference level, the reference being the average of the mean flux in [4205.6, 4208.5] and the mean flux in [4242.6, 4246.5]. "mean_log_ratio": -0.033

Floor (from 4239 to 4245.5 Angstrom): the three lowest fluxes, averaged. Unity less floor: -18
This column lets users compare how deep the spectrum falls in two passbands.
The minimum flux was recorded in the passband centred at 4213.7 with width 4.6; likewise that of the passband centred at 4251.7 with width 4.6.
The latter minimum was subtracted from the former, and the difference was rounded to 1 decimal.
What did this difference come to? 6.5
